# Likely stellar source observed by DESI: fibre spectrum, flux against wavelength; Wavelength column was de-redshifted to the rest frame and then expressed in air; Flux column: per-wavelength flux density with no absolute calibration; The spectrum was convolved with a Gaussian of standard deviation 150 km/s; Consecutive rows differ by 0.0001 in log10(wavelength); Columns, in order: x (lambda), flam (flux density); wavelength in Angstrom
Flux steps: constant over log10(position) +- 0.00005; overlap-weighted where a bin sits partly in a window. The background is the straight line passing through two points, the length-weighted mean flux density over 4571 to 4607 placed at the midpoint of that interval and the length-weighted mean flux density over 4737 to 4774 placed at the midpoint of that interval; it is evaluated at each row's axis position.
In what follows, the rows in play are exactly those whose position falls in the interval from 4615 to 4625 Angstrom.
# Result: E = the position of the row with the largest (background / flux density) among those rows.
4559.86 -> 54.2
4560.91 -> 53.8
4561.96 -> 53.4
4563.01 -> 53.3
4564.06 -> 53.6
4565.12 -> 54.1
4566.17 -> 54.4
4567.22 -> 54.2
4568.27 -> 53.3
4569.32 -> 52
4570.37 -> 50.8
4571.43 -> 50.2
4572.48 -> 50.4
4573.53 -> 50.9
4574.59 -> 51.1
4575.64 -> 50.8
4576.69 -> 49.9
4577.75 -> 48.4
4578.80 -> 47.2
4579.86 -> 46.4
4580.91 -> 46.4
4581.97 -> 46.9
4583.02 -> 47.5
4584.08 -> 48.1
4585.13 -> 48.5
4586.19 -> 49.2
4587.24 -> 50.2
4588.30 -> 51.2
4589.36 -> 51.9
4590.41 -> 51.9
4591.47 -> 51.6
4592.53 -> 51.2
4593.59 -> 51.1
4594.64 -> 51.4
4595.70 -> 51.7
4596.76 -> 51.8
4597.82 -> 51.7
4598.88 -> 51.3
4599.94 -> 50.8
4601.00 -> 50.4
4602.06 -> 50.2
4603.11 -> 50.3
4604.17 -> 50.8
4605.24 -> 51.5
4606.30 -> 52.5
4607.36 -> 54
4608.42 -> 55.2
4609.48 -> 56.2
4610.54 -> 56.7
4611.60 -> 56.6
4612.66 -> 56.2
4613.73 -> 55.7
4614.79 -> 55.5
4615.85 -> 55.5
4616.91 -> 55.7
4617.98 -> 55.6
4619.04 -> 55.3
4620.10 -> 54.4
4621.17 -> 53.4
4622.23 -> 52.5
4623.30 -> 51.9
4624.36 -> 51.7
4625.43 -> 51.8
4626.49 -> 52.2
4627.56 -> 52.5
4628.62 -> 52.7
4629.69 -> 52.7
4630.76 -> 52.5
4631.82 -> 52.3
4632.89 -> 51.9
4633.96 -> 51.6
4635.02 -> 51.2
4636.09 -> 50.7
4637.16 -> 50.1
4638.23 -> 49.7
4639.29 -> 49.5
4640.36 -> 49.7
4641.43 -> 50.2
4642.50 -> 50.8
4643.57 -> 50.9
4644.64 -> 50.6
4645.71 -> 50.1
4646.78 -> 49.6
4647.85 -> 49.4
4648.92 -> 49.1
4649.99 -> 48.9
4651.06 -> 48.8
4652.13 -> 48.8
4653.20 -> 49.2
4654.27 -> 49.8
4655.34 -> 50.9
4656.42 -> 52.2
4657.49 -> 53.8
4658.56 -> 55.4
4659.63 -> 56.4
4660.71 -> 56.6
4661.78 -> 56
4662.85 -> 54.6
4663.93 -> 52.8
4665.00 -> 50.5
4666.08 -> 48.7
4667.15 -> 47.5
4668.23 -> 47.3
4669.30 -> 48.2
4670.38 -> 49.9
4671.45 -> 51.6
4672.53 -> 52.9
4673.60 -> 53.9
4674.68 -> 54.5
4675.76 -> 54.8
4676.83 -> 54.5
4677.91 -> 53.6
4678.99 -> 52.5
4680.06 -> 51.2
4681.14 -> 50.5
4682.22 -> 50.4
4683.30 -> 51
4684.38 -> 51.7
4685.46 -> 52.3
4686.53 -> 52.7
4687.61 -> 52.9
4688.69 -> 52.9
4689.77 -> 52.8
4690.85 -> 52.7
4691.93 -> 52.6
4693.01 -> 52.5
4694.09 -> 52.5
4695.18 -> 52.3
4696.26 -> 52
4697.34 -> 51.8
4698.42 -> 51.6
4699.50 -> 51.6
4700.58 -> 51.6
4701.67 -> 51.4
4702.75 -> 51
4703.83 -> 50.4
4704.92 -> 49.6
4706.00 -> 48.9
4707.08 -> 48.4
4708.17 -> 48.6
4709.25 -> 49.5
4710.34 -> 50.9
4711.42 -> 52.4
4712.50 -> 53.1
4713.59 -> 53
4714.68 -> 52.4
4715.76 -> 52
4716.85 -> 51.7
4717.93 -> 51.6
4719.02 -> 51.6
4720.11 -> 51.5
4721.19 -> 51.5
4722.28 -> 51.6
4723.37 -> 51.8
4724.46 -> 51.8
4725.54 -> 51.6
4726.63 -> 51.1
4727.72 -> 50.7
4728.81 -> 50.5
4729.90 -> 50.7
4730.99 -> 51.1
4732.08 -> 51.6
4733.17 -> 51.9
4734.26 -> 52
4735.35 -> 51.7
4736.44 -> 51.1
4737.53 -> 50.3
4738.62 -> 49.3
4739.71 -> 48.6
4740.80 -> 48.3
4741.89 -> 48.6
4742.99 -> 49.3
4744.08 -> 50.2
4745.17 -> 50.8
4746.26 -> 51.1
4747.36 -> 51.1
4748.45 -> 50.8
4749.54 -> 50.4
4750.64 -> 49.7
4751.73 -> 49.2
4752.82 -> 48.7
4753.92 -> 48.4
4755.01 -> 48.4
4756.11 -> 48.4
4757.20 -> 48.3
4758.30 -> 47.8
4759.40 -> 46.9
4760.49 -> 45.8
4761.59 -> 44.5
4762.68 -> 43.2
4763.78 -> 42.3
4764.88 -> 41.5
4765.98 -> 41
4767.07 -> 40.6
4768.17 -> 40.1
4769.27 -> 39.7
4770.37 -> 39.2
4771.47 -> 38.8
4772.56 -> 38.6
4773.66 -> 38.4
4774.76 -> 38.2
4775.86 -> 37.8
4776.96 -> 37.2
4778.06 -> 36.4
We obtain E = 4624.36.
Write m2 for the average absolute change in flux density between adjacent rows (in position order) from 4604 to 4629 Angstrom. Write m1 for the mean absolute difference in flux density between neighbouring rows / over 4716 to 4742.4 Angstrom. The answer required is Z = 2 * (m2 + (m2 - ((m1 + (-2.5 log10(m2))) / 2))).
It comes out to 1.1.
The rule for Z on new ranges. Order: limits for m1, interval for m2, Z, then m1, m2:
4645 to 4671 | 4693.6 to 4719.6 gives 0.0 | 0.91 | 0.45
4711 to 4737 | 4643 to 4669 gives 2.9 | 0.27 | 0.83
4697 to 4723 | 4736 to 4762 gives 1.0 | 0.43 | 0.53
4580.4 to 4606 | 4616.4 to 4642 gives 0.1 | 0.43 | 0.39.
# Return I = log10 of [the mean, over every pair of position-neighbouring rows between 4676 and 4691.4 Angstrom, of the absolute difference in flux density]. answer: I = -0.28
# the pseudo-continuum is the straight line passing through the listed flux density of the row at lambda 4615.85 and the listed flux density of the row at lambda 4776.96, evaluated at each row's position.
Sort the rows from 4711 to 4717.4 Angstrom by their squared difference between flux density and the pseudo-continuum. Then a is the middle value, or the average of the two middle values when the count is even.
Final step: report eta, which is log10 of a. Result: 1.80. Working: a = 64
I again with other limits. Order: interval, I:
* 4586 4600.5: -0.40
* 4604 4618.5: -0.24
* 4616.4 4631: -0.40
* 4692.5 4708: -0.50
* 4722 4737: -0.52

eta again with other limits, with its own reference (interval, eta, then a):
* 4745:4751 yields 2.02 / 105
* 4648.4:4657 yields 0.74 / 5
